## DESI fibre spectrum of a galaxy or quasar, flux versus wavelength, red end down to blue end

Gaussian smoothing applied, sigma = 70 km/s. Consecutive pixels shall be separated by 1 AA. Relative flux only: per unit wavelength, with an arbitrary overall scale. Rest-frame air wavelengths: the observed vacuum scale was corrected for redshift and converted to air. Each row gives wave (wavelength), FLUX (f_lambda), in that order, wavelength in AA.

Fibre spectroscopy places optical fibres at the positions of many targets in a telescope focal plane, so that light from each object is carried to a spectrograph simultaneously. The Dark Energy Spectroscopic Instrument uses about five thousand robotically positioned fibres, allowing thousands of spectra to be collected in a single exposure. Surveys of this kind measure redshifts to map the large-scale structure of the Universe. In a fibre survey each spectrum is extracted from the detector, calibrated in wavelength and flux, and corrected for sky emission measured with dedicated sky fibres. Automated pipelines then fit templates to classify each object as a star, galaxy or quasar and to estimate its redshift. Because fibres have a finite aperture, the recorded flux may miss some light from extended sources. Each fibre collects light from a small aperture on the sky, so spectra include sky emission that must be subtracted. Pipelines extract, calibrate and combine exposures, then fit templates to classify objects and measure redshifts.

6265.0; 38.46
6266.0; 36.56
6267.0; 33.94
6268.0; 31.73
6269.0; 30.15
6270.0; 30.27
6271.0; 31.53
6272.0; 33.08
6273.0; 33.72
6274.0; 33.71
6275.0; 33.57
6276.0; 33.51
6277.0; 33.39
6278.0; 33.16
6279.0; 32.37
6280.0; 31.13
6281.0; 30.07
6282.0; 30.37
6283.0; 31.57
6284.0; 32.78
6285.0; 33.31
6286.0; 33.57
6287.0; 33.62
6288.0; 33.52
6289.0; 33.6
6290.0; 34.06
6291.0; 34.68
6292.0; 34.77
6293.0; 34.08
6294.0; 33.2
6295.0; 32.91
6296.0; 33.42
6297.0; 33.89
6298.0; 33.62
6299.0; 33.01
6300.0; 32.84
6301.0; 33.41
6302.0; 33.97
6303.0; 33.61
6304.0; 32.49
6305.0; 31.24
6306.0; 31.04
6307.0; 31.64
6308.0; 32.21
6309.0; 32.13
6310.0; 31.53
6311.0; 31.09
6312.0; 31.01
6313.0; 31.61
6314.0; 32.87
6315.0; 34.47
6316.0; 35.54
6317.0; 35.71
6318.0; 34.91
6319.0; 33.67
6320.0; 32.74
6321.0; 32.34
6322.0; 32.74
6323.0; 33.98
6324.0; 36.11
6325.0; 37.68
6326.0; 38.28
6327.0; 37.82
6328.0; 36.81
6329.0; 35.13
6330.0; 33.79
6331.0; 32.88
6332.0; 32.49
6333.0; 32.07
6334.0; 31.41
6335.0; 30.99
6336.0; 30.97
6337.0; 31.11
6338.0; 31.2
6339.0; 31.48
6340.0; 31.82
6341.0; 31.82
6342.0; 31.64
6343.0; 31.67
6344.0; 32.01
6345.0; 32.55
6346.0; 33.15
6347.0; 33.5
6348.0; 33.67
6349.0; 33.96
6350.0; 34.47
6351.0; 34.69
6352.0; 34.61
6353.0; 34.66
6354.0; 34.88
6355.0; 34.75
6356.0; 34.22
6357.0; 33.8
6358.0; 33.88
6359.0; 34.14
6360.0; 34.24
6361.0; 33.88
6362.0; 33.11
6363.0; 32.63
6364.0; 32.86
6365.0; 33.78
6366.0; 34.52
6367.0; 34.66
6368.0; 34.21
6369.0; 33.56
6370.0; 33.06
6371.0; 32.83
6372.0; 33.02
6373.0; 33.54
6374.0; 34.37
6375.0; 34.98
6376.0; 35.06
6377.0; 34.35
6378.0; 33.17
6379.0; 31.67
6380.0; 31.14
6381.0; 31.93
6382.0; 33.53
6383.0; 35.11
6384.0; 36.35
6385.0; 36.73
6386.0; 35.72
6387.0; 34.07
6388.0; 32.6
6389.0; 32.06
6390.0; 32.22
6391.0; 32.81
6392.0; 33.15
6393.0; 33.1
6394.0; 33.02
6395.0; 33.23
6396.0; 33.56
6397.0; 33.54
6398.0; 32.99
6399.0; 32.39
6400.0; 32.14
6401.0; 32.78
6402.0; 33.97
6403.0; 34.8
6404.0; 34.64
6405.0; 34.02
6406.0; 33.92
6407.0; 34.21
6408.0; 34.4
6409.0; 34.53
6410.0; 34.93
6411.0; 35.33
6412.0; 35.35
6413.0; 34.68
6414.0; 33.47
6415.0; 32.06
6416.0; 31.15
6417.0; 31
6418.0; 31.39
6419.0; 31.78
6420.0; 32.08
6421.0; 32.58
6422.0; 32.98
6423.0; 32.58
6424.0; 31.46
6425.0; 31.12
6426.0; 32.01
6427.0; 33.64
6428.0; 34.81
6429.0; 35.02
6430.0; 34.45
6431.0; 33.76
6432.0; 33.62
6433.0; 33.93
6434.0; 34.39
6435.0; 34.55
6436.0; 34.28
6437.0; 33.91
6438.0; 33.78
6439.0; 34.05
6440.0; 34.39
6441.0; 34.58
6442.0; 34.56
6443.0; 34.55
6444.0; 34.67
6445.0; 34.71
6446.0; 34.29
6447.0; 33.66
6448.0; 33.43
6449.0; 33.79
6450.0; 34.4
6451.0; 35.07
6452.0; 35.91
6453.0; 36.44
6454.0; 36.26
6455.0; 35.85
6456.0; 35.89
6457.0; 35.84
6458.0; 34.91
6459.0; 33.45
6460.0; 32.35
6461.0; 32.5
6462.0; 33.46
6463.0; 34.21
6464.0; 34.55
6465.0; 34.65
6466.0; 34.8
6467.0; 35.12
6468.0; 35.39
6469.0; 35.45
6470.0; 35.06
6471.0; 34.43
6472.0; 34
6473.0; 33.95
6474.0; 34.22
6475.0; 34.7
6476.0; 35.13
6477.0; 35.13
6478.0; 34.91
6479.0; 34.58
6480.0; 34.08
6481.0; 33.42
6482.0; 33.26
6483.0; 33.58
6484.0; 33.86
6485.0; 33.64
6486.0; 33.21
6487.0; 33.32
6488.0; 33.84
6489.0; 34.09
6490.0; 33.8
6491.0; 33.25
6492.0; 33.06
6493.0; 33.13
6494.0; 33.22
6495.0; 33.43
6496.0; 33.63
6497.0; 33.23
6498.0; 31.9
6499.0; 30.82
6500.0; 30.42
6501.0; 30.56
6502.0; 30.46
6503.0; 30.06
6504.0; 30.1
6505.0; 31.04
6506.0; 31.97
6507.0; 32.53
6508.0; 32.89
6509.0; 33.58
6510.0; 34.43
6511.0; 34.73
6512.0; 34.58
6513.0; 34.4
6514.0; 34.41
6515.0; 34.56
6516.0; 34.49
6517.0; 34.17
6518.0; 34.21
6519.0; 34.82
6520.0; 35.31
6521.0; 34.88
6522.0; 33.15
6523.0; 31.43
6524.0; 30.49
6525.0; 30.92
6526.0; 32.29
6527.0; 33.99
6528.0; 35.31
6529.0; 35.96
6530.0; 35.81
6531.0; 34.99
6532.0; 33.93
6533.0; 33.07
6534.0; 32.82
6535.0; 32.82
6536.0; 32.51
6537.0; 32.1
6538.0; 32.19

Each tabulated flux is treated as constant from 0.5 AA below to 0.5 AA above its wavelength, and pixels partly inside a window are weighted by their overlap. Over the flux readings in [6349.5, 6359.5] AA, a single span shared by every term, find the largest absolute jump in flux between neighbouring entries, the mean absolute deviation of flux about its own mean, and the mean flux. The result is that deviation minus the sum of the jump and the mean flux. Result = -34.6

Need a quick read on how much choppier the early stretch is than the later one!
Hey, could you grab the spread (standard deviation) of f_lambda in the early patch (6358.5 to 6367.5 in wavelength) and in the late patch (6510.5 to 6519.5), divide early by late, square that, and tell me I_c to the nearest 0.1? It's 11.4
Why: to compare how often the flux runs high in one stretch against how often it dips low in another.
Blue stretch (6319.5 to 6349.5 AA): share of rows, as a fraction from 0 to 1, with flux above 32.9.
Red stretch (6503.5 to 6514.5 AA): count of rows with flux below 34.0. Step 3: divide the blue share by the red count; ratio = 0.067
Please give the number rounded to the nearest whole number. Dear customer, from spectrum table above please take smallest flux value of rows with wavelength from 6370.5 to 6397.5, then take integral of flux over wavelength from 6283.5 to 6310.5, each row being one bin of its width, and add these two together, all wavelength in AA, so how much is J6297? 925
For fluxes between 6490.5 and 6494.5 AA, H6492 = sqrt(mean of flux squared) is 33.2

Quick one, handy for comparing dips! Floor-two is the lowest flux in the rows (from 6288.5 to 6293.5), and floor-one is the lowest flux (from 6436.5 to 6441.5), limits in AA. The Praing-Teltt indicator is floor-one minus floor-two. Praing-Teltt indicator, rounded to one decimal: 0.2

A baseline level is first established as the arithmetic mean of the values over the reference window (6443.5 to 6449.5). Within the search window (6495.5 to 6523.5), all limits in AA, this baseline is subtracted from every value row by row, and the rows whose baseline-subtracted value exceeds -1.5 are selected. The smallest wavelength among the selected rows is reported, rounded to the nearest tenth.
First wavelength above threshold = 6496.0 AA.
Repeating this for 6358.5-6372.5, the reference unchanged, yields 6359.0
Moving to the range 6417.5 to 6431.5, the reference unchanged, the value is 6422.0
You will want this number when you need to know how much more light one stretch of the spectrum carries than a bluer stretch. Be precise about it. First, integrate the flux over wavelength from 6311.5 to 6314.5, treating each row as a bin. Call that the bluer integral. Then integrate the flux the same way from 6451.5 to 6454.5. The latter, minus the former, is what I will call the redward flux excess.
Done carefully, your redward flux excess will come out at 13.1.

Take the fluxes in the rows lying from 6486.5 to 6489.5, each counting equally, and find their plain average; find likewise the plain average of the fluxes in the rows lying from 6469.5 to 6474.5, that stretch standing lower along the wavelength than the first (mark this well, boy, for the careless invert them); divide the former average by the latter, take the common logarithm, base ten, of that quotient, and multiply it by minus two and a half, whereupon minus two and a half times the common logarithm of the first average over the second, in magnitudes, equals 0.019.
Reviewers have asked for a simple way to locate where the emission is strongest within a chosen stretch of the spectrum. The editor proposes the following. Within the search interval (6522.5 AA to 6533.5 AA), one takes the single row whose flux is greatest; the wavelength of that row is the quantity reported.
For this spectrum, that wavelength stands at 6529.0 AA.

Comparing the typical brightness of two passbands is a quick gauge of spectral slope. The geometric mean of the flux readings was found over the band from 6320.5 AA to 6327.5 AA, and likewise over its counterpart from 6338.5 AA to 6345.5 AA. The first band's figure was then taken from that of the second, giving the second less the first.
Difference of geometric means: -3.6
